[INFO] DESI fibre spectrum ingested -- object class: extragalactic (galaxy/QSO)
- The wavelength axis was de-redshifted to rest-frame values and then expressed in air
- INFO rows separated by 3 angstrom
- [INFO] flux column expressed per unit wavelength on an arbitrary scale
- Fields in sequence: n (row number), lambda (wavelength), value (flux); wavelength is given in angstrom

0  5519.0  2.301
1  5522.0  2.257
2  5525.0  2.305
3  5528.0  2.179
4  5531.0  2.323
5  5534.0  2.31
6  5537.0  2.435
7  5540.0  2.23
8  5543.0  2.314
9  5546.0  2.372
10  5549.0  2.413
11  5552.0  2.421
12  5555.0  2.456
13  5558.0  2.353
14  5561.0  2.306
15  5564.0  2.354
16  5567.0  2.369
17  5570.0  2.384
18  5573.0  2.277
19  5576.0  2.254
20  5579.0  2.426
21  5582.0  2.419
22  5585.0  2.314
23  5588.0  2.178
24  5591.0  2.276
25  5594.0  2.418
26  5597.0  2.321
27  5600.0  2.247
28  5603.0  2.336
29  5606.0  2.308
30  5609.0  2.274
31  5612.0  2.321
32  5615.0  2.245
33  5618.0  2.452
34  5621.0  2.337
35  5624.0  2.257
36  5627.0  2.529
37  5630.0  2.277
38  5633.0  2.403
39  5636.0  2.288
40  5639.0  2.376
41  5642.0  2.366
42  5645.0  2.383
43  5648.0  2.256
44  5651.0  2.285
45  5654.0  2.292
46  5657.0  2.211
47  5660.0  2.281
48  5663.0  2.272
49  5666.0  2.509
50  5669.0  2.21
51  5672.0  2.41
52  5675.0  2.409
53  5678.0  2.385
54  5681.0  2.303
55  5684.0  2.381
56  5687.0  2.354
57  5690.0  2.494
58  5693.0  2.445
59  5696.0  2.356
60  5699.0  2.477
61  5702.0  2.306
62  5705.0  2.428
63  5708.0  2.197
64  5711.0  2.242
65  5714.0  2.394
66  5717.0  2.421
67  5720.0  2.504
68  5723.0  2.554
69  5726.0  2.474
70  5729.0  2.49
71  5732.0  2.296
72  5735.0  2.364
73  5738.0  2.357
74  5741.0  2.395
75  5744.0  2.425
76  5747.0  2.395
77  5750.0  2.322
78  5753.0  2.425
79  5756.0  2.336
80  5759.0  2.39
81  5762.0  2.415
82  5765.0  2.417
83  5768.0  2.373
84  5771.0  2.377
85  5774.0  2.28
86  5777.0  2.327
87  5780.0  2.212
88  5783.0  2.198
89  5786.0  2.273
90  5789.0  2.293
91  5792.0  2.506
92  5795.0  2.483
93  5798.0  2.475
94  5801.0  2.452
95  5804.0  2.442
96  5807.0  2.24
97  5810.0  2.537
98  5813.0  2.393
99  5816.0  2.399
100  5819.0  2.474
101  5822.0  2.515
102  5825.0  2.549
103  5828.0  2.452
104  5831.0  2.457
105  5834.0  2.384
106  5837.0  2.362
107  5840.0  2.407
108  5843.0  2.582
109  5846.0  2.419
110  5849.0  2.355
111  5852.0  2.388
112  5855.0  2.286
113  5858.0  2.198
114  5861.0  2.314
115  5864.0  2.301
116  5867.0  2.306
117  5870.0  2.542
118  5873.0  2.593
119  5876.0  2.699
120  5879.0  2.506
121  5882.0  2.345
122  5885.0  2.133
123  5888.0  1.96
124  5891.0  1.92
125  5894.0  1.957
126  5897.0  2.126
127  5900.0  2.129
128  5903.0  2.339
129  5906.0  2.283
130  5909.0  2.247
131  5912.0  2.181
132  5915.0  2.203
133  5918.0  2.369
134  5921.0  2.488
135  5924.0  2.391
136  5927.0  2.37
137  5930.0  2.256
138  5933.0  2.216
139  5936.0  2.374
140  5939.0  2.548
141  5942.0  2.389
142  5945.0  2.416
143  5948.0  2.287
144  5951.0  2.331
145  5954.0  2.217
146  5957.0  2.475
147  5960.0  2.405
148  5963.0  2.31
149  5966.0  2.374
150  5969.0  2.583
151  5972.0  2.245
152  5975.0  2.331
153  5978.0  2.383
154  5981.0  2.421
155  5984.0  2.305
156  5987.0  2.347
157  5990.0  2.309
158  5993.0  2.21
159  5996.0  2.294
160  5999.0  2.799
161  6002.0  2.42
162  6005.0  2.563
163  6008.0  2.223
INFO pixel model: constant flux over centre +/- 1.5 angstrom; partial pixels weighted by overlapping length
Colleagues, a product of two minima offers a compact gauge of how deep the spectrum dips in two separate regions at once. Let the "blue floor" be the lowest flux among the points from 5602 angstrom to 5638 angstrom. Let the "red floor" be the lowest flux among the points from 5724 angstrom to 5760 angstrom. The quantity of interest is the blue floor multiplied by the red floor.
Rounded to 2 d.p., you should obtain 5.15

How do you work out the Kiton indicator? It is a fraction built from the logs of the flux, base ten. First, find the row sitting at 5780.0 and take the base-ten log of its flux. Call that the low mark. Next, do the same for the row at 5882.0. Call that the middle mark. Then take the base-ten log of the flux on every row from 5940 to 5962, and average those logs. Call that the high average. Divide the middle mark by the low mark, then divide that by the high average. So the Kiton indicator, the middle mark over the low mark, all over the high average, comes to 2.88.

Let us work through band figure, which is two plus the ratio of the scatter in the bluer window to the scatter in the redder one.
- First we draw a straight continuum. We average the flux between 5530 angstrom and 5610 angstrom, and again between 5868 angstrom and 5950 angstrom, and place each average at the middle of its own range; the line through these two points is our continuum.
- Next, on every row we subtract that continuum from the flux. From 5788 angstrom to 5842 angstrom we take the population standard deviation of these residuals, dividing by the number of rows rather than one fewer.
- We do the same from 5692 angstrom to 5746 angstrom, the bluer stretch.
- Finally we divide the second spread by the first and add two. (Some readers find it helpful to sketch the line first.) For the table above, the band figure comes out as 3.16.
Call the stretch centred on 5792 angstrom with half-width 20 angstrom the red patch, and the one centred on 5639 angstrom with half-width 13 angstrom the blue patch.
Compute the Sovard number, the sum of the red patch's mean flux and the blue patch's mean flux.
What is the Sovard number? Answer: 4.71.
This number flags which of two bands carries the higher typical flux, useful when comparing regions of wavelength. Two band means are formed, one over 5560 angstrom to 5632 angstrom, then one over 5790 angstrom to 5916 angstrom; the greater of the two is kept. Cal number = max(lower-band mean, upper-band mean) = 2.35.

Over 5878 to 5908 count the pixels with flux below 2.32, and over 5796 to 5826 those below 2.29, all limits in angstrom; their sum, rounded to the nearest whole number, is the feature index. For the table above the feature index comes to 8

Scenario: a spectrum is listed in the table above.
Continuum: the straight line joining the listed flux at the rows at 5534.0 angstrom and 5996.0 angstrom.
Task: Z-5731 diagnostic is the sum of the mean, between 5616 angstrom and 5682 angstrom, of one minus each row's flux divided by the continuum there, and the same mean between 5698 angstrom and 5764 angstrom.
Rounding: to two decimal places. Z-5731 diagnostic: -0.05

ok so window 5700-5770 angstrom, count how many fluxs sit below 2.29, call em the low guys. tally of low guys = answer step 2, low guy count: 2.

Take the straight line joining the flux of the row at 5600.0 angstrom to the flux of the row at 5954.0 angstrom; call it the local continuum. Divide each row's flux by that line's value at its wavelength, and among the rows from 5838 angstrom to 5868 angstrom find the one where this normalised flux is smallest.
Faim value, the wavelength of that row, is 5858.0 angstrom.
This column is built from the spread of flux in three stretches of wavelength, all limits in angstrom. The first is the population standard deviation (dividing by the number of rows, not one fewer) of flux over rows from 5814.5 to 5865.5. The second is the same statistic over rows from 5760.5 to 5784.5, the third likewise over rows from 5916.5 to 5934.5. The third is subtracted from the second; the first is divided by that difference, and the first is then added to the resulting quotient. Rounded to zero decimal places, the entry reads -11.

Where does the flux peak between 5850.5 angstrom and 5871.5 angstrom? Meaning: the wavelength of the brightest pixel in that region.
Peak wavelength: 5870.0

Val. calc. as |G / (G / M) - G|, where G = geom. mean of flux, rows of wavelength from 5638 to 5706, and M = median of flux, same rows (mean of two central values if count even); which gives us 0.0114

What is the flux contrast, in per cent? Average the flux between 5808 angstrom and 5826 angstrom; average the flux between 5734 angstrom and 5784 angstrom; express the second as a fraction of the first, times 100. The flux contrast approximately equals 95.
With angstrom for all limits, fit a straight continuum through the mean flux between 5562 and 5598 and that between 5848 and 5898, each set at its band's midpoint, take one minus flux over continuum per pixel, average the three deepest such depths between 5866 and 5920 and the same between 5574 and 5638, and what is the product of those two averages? 0.0068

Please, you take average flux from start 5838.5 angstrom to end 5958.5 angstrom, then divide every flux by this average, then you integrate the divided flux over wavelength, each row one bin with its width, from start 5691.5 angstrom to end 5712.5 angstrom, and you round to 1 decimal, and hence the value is 21.3 angstrom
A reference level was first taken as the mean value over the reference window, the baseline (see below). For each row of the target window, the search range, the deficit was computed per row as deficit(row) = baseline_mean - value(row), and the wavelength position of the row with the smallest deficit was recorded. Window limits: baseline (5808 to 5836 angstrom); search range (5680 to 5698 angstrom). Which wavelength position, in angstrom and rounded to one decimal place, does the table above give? 5690.0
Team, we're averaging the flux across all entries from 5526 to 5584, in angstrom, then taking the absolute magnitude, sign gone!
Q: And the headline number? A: 2.35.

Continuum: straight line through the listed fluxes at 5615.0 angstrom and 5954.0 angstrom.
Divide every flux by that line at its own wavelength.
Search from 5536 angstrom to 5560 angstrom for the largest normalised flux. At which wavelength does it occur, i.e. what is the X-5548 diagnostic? 5555.0 angstrom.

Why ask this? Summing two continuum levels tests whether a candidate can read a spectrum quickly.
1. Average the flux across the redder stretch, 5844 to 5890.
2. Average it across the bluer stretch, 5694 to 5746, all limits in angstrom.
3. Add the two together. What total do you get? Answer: 4.75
